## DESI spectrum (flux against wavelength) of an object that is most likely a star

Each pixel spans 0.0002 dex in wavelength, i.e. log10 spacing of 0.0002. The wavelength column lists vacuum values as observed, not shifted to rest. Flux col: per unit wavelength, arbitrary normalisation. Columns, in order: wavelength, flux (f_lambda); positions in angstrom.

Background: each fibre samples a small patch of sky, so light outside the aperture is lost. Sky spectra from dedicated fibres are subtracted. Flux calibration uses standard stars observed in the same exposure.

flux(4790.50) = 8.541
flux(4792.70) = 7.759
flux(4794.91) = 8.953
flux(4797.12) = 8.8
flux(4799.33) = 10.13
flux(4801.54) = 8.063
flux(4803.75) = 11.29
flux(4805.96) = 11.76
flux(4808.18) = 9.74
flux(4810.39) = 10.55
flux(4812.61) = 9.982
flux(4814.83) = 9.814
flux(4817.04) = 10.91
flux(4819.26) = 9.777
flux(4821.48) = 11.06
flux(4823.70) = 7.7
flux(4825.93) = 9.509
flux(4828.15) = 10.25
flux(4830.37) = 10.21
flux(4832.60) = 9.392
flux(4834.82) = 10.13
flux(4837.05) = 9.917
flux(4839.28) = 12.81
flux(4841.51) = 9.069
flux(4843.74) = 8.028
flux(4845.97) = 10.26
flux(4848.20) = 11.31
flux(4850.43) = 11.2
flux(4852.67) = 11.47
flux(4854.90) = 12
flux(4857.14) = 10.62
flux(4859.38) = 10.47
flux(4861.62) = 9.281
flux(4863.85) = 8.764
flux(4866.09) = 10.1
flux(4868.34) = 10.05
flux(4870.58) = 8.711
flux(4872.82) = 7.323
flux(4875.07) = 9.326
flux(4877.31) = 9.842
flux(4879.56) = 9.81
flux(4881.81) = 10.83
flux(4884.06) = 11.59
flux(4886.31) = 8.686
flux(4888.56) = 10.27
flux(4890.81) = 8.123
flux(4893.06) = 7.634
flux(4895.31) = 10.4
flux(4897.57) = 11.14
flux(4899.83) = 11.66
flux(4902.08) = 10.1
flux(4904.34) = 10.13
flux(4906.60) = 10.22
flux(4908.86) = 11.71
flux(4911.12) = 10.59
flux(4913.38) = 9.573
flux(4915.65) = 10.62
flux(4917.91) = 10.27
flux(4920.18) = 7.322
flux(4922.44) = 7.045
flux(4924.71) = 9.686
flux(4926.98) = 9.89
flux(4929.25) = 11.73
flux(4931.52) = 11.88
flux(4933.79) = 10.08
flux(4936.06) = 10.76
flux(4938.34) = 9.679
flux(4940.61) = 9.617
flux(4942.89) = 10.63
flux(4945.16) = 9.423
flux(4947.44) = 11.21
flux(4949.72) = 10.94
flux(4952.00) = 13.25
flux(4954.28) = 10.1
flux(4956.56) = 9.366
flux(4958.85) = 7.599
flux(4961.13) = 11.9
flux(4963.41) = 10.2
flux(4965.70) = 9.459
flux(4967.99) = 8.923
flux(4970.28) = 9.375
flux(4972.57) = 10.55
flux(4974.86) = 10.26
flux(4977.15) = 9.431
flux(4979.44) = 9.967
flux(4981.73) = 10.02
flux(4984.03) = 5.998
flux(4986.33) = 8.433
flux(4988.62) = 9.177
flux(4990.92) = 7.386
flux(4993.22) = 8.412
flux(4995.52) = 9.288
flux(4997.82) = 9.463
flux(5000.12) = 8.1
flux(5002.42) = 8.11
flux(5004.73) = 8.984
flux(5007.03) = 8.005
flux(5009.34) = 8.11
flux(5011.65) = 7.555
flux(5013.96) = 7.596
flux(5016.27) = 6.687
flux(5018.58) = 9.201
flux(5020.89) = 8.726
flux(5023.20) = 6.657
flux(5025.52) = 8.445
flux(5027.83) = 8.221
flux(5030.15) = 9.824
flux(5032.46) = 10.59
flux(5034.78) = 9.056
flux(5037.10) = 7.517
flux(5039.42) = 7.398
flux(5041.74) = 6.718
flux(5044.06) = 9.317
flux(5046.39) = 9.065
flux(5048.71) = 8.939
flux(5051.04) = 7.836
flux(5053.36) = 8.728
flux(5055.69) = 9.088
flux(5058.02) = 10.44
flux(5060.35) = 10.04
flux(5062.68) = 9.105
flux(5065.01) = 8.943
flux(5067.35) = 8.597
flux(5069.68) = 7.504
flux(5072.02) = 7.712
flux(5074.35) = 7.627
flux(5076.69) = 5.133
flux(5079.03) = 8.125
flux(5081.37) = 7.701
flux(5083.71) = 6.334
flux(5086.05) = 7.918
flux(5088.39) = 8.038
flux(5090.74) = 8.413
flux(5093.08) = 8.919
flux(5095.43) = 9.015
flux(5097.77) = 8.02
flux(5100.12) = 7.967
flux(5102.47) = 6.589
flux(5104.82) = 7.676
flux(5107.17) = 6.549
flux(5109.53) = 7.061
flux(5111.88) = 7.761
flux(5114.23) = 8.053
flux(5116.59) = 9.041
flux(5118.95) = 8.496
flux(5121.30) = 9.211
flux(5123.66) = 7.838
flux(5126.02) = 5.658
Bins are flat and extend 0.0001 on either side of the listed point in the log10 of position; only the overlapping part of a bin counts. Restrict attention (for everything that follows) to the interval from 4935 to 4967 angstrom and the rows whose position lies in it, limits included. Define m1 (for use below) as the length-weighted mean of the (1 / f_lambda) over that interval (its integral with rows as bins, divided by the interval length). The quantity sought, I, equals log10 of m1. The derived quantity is -1.01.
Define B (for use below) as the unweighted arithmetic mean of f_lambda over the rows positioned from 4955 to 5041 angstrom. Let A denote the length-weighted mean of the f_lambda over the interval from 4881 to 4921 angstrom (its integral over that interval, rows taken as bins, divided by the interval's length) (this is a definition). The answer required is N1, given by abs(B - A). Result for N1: 1.3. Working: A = 10.1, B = 8.8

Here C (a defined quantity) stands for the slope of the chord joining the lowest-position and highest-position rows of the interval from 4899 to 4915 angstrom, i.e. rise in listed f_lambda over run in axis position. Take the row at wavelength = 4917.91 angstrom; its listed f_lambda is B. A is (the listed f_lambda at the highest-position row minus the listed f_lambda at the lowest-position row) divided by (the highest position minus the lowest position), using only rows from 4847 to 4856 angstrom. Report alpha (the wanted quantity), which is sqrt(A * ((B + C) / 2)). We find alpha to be 0.72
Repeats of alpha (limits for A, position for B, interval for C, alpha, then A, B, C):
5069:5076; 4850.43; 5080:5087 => 0.38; 0.03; 11.2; 0.05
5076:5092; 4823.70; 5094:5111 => 0.94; 0.23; 7.7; -0.14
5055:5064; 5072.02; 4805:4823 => 0.10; 0.00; 7.712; -0.05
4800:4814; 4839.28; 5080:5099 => 1.05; 0.17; 12.81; 0.02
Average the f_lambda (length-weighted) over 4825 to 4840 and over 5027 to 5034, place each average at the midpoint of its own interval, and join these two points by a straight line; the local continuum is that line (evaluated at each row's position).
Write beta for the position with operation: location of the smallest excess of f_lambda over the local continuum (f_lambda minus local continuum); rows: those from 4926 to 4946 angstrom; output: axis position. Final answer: 4945.16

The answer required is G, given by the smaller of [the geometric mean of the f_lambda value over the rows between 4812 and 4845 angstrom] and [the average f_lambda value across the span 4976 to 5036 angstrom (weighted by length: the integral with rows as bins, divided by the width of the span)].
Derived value 8.5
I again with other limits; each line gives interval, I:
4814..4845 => -0.99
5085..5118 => -0.90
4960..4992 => -0.96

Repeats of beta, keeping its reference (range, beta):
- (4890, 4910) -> 4893.06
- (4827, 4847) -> 4843.74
